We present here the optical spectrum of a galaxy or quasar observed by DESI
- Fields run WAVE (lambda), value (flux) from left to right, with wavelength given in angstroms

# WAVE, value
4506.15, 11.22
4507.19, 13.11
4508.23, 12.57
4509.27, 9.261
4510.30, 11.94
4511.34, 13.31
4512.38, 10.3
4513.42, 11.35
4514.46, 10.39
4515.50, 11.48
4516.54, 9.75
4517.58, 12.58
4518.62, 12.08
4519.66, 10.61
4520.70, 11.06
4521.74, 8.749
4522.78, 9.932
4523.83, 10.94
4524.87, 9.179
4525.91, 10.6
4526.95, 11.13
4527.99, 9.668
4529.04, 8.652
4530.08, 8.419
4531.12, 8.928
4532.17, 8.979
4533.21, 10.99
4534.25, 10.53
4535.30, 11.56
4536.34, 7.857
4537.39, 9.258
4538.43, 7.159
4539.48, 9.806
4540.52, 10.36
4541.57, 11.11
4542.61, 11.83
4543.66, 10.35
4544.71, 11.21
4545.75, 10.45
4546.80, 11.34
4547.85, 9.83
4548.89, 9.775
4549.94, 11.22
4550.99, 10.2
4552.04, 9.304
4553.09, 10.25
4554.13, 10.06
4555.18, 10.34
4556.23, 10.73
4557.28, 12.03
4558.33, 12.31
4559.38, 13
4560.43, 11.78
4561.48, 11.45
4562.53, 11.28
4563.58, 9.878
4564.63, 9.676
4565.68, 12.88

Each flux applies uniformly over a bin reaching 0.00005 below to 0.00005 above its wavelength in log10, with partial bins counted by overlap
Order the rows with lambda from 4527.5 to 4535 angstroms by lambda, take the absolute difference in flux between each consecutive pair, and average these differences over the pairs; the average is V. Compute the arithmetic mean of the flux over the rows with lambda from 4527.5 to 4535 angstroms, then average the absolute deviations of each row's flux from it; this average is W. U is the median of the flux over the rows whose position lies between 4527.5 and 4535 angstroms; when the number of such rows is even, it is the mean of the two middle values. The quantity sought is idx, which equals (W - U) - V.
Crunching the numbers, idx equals -8.9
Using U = 9.0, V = 0.7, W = 0.81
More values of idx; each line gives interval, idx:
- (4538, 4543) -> -10.3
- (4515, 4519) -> -12.6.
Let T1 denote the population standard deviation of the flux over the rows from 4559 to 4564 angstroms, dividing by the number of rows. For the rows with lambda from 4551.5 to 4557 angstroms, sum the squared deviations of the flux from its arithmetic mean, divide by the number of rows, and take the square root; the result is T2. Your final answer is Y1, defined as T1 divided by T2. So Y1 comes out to 2.13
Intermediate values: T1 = 1.00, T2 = 0.47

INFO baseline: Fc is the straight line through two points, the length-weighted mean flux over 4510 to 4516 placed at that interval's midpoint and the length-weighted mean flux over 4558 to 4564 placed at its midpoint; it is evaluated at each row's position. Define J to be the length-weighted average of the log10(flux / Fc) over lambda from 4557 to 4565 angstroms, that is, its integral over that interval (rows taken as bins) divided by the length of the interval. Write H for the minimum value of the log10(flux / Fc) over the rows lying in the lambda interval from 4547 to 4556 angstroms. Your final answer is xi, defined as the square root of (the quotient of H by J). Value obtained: 3.3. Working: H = -0.095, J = -0.009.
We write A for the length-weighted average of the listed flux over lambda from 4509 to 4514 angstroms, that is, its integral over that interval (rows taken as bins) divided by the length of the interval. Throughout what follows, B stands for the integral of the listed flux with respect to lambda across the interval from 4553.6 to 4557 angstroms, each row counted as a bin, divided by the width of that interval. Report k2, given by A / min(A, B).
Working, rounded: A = 11.3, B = 10.5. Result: 1.08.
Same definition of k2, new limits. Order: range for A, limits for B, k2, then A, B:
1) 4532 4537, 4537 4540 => 1.15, 10.0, 8.7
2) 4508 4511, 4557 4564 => 1.00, 11.3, 11.7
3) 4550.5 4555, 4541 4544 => 1.00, 10.0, 11.1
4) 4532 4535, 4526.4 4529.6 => 1.06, 10.4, 9.8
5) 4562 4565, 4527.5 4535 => 1.09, 10.3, 9.5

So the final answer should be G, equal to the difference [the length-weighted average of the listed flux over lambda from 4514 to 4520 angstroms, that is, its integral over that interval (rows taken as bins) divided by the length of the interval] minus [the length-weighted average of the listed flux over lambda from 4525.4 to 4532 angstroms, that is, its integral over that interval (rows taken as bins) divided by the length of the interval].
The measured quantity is 1.6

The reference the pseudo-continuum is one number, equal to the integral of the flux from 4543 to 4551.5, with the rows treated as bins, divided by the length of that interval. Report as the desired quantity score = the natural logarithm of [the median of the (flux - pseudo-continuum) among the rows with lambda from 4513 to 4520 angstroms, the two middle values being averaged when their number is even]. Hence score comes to -0.2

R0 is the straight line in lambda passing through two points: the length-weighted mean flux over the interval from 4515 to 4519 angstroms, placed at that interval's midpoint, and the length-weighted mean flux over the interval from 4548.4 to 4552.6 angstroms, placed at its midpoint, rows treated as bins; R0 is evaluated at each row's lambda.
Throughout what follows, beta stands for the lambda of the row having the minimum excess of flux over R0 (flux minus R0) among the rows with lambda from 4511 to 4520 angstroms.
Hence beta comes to 4516.54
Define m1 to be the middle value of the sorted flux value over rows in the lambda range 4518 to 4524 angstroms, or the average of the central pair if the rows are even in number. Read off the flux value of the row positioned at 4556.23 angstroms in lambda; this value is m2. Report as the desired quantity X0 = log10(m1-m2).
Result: -1.35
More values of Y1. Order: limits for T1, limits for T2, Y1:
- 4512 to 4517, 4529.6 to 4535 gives 0.66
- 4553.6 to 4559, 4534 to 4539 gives 0.56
